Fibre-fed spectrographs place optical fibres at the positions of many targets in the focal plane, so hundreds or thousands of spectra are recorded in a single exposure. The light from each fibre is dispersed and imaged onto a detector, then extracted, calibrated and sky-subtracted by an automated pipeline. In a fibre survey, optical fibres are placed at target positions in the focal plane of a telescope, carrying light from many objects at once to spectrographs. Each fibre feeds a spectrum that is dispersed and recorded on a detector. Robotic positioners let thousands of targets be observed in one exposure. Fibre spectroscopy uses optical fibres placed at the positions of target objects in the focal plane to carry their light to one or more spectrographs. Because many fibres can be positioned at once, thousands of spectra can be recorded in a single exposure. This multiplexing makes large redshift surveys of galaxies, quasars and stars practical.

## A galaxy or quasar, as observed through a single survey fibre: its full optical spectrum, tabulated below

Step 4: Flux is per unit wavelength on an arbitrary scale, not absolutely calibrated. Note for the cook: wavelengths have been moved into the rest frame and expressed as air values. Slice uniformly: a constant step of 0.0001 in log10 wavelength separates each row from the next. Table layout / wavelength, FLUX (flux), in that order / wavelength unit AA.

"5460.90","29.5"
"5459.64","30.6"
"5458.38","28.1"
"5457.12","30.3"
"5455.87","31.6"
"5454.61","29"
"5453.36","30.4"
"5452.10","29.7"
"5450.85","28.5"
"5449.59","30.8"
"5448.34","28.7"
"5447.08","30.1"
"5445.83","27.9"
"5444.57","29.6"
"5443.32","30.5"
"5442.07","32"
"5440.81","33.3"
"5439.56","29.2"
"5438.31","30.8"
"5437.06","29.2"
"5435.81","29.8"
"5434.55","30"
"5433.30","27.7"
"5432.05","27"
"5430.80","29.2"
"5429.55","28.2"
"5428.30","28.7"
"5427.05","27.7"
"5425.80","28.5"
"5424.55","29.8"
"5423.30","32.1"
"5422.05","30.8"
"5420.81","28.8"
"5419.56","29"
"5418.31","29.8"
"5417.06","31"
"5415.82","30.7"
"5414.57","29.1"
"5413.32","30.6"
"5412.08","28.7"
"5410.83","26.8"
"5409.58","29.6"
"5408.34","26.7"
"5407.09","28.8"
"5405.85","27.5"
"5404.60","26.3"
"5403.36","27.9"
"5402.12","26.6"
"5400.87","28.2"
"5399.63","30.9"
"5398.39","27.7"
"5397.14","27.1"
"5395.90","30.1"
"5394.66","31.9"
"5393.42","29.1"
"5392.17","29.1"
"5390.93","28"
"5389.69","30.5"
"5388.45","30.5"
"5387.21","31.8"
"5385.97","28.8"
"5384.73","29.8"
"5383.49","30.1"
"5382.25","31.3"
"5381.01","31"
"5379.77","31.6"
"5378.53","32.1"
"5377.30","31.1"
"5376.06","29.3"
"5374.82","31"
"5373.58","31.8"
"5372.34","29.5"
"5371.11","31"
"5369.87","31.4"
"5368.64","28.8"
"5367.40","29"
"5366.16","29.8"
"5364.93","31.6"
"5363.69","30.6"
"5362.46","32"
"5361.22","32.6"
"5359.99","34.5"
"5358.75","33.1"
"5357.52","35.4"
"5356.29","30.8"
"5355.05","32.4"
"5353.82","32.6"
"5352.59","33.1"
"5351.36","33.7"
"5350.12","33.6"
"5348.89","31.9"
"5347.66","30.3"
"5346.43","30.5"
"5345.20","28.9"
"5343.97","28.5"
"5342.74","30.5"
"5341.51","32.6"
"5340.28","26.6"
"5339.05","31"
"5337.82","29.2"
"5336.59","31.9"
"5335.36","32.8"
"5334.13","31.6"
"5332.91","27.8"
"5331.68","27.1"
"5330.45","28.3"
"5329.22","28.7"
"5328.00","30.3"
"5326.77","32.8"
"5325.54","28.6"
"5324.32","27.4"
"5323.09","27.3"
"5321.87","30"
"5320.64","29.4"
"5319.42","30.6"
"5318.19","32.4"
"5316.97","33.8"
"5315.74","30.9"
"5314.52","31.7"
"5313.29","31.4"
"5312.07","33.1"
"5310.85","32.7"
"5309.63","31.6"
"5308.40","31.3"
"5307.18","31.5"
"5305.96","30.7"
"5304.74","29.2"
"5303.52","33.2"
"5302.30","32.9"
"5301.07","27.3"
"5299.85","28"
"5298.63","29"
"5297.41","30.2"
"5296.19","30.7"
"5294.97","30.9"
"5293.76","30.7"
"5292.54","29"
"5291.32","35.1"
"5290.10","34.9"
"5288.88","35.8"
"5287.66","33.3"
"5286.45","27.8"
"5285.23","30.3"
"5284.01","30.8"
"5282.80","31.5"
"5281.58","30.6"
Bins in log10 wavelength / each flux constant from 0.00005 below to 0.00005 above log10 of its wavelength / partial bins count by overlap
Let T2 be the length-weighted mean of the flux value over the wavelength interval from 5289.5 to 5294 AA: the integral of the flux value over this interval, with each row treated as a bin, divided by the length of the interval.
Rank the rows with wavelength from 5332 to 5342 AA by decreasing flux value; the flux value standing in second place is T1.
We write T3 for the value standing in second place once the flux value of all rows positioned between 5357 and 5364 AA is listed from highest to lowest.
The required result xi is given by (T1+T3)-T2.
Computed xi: 35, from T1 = 32.6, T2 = 32.5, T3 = 34.5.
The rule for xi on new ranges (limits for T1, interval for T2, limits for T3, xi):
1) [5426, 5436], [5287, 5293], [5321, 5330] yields 26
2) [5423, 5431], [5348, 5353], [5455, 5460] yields 27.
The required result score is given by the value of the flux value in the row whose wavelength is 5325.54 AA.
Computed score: 28.6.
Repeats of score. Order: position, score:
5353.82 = 32.6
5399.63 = 30.9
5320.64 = 29.4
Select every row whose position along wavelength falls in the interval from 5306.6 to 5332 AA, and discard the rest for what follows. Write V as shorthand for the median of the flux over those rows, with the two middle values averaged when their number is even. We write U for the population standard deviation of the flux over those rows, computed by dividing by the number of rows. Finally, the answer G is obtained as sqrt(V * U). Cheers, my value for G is 7.8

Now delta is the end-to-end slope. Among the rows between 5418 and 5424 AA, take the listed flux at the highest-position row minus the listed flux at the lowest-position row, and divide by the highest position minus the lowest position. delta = 0.5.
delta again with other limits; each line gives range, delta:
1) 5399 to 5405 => -0.9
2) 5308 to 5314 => 0.0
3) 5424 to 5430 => -0.3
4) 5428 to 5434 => -0.2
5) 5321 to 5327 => 0.6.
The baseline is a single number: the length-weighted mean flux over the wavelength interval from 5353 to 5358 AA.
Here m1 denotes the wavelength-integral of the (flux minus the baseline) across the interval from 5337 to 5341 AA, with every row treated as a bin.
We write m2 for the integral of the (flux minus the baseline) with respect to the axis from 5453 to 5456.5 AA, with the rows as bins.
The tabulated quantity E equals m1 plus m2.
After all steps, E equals -22.8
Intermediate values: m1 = -14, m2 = -9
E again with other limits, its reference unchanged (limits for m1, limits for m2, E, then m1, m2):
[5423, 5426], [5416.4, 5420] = -17.8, -8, -10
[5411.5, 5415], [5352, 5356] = -12.3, -11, -1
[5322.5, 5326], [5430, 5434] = -36.6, -18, -19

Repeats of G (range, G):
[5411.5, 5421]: 5.1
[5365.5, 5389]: 5.7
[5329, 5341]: 7.7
